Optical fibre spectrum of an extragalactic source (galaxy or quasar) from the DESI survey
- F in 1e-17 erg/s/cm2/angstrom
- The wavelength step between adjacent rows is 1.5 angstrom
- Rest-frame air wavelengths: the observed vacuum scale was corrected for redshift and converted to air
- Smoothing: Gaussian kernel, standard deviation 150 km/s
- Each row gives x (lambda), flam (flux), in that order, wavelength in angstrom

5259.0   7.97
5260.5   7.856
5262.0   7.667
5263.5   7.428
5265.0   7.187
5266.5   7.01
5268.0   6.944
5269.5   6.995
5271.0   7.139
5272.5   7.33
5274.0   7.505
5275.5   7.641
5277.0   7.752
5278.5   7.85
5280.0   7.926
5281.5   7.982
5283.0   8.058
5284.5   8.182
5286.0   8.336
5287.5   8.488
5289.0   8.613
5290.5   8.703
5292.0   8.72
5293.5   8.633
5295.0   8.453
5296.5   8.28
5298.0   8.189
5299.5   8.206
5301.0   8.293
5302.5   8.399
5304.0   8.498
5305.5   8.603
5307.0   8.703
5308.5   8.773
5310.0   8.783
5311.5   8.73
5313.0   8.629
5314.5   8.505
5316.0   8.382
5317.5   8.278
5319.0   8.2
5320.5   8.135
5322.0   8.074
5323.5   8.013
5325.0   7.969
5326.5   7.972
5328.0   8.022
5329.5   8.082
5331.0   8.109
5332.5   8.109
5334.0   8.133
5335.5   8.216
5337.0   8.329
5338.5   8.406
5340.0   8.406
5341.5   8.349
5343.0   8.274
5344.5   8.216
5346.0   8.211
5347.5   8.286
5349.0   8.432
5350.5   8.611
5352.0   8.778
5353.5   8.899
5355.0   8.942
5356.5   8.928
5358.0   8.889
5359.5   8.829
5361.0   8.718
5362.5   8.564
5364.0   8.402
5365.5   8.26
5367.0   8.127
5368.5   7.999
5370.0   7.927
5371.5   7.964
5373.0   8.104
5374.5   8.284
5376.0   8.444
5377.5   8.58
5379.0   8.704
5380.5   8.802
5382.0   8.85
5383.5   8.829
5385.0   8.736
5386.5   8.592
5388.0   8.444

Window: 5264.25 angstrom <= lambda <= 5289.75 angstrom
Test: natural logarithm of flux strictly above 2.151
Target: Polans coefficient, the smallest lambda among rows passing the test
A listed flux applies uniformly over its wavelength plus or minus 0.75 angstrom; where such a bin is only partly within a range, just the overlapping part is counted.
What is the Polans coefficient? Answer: 5289.0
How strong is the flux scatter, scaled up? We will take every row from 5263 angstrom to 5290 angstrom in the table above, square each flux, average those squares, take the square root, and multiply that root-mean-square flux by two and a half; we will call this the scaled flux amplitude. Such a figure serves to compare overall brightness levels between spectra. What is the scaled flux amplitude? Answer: 19.3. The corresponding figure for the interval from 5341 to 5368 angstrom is 21.4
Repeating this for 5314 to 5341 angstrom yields 20.5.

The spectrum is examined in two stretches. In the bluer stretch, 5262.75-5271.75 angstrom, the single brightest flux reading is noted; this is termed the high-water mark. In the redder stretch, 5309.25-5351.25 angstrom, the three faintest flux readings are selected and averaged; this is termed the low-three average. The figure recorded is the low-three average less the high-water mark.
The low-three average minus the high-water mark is 0.6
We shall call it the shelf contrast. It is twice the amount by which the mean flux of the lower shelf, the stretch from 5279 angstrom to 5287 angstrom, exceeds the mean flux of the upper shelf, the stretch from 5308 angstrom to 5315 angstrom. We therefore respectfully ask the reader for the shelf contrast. -1.2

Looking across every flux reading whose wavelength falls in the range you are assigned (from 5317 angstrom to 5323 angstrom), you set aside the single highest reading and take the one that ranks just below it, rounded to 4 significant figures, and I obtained 8.200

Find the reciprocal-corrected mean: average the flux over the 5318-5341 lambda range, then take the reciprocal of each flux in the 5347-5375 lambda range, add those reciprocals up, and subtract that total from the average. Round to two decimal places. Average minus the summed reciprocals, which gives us 5.90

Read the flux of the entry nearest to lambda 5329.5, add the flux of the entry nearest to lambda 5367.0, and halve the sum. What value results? 8.1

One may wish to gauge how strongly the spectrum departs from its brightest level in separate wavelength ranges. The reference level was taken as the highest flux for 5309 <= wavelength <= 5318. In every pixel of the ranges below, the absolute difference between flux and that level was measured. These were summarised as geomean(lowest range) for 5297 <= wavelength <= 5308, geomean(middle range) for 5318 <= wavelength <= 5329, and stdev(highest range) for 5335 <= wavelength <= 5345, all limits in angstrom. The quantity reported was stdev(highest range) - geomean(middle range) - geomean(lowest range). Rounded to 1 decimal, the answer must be -1.0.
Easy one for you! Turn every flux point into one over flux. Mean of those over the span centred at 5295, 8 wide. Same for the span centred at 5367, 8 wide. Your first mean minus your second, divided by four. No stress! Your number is -0.0011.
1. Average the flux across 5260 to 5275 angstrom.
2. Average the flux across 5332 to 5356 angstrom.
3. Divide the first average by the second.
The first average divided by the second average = 0.87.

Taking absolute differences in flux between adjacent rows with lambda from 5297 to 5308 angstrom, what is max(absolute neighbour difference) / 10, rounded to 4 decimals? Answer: 0.0106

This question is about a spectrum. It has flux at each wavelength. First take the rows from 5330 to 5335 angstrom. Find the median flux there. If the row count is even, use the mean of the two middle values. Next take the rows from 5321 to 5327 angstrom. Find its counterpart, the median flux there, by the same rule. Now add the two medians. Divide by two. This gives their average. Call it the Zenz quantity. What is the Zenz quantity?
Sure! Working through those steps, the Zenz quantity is 8.1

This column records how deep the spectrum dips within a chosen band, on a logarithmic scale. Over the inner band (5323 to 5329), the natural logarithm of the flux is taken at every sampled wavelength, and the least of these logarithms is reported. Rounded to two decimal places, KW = 2.08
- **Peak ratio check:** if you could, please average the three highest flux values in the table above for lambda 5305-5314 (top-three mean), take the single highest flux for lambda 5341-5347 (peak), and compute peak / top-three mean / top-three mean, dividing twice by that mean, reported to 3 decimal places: 0.109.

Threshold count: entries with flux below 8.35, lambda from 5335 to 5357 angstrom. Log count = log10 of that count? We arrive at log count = 0.85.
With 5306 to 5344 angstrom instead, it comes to 1.20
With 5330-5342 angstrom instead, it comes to 0.78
